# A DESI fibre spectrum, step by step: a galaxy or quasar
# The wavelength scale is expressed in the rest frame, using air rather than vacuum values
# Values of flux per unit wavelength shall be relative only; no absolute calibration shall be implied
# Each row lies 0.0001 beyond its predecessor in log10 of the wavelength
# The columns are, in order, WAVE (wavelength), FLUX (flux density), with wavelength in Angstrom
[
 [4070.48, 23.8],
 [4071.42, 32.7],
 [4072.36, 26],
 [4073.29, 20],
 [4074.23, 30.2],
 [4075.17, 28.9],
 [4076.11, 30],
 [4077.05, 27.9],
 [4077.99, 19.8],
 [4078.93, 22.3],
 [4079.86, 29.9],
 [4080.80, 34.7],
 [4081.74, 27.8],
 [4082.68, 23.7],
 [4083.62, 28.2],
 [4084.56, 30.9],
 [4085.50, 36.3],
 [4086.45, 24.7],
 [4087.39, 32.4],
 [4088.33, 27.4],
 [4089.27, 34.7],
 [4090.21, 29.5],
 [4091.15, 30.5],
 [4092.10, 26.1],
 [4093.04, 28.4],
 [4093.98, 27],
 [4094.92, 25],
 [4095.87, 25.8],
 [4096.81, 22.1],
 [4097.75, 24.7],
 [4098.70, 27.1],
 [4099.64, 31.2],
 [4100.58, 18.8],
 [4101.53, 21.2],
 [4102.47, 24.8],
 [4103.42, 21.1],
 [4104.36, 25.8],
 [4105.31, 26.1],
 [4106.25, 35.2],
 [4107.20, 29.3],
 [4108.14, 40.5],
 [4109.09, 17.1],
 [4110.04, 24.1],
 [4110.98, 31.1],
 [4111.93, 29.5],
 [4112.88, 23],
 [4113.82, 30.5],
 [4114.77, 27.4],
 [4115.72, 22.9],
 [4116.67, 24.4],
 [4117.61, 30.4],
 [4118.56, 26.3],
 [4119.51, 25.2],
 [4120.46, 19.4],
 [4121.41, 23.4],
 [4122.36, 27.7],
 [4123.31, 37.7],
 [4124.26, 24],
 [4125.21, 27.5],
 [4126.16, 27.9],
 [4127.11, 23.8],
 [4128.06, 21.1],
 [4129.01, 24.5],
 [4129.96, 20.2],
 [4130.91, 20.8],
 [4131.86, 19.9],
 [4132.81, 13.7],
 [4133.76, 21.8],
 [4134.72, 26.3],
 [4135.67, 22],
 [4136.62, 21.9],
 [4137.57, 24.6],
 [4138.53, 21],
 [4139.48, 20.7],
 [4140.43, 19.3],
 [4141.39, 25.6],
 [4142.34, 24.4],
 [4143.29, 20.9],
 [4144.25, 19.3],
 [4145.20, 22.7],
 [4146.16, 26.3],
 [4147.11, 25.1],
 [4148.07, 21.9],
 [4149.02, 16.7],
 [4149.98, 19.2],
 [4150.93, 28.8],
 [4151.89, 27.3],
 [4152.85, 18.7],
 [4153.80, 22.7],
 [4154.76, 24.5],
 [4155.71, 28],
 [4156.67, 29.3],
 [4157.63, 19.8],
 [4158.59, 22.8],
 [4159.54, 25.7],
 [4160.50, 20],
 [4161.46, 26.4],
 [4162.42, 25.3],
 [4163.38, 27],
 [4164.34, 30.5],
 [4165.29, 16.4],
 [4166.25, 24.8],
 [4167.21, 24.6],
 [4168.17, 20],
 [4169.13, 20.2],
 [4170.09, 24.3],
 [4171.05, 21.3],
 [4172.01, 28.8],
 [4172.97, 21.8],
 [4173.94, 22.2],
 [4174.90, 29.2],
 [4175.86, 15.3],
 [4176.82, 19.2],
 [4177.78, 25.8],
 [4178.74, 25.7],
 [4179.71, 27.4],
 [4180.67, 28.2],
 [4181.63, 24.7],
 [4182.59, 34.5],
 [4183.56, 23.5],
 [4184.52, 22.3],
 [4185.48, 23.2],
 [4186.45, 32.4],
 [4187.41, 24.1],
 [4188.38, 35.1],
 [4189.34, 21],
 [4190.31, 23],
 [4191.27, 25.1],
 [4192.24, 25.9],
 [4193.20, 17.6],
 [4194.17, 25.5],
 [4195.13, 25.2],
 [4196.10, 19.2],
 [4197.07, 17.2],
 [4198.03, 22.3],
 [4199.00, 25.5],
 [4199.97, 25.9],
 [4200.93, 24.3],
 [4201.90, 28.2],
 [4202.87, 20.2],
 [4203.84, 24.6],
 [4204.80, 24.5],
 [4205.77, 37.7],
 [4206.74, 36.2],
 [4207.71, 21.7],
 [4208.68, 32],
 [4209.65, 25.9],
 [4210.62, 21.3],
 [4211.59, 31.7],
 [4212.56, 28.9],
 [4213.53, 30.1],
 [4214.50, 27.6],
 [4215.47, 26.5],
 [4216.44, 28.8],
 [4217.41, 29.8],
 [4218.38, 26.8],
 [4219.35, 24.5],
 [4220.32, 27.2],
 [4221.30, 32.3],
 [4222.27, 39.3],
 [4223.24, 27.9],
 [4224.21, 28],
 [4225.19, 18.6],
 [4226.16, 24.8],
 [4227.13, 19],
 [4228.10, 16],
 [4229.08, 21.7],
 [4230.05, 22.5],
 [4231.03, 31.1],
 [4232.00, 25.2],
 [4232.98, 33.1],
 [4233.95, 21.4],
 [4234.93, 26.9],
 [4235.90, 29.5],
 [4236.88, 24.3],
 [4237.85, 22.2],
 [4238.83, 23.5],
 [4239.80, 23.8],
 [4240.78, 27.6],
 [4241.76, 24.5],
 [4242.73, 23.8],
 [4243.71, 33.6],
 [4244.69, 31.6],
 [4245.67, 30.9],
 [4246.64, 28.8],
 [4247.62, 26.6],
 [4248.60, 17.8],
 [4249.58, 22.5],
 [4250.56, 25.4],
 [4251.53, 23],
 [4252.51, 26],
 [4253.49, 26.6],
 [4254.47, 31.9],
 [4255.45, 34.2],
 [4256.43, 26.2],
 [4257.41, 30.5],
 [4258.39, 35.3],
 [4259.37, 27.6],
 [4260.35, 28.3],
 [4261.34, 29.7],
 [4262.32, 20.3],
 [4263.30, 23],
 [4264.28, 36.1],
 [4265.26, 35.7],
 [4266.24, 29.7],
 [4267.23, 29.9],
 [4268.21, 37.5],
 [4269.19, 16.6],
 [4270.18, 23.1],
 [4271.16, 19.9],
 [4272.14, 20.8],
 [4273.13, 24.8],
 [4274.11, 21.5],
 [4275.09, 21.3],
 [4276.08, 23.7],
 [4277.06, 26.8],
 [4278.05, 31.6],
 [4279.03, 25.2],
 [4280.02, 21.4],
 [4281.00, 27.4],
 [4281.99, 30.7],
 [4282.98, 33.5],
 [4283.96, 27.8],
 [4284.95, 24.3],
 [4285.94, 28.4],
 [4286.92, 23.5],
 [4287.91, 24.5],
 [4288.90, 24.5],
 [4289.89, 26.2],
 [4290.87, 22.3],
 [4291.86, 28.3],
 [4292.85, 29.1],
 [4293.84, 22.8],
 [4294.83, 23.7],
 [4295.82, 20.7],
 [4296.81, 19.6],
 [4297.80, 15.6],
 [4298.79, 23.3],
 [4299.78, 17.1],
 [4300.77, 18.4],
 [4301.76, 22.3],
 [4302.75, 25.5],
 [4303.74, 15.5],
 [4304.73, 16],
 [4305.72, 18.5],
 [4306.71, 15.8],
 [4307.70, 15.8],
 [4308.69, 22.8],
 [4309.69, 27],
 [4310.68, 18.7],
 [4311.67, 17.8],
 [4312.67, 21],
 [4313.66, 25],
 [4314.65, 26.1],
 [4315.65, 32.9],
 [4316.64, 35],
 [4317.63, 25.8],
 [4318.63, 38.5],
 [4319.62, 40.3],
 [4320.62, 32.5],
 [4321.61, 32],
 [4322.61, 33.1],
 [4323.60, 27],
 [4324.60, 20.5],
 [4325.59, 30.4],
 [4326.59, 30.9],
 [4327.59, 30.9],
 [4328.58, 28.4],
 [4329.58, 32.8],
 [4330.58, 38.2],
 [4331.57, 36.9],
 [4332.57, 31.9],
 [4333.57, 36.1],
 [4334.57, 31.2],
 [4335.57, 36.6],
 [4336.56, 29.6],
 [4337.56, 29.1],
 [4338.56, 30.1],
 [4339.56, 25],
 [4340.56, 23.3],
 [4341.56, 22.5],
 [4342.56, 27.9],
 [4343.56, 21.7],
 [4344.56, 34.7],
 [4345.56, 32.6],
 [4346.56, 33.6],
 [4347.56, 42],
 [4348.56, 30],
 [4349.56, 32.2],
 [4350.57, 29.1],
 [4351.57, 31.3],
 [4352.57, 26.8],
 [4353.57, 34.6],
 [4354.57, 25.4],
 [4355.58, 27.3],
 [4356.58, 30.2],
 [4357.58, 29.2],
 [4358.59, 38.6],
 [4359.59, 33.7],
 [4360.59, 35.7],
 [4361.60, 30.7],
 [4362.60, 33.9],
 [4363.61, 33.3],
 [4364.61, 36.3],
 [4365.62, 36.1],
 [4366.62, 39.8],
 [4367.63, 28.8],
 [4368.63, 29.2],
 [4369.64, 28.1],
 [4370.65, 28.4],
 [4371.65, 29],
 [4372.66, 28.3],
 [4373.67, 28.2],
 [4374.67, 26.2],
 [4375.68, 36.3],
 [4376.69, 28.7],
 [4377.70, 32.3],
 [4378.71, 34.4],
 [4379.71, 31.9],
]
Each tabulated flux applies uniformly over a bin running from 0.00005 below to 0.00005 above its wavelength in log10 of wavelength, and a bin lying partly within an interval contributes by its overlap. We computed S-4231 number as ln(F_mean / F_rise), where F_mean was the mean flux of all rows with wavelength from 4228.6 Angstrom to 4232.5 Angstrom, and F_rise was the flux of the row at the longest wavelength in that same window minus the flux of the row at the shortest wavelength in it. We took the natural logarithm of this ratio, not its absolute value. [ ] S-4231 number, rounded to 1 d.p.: 2.0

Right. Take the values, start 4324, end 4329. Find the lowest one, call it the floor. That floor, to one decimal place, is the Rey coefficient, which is 20.5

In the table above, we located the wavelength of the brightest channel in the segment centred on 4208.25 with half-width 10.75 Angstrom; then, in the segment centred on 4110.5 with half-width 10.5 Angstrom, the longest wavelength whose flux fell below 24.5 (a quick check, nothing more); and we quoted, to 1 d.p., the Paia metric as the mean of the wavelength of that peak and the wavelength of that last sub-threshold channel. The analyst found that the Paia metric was 4163.1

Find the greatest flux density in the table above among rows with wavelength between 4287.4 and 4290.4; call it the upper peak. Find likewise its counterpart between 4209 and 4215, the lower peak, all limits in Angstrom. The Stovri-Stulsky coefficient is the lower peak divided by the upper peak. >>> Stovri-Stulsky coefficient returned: 1.21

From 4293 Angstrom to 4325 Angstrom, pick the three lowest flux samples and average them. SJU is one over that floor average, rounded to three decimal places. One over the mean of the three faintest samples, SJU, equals 0.064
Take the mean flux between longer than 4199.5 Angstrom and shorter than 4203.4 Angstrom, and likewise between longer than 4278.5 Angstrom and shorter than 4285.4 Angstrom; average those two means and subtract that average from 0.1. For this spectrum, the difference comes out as -25.8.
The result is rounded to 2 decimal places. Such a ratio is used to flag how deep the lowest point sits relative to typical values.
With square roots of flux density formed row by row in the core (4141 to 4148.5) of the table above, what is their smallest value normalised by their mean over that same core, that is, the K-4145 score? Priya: 0.91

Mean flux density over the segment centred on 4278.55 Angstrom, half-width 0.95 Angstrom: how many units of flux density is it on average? 28.4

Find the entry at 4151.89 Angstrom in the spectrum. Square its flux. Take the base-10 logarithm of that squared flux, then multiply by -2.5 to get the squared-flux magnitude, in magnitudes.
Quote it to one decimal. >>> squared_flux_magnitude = -7.2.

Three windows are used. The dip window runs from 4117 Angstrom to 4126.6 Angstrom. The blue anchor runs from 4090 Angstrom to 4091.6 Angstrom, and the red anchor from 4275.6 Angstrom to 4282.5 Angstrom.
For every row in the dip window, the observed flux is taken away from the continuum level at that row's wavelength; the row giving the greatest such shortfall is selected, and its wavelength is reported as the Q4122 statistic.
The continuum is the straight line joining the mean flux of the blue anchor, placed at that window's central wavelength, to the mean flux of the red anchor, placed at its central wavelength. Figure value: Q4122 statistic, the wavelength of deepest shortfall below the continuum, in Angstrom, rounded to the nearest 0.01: 4120.46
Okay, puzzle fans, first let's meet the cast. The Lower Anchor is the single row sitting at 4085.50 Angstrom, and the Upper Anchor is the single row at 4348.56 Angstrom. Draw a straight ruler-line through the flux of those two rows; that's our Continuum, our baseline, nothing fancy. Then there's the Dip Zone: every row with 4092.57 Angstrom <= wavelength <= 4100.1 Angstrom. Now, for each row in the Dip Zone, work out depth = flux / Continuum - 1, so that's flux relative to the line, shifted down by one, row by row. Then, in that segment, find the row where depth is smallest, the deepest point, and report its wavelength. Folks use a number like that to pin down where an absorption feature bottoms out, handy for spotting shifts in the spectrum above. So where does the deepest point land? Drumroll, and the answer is 4096.81 Angstrom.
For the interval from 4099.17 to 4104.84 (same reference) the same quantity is 4100.58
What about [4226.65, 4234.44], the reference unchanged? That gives 4228.10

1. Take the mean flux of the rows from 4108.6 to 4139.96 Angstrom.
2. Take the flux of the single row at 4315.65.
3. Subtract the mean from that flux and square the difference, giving 74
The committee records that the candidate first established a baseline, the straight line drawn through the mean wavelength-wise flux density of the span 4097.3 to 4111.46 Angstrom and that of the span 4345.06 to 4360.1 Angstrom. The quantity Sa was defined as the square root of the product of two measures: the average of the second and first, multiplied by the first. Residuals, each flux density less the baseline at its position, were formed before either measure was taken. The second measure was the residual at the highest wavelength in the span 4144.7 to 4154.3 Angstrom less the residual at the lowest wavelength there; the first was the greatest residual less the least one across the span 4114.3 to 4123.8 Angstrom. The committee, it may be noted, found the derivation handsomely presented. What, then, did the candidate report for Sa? 13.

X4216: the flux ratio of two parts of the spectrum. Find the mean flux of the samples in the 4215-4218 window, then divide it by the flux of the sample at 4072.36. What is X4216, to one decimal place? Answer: 1.1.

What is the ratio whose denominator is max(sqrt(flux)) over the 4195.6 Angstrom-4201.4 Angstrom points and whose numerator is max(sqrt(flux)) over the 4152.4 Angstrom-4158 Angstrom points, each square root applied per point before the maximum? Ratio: 1.06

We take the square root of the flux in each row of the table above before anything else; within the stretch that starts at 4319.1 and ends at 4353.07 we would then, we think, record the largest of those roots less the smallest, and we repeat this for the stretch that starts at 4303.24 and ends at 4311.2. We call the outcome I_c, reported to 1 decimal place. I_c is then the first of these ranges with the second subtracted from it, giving 0.7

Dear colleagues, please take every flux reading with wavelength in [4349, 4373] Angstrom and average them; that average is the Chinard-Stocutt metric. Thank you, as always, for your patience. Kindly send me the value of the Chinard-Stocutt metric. 31.5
